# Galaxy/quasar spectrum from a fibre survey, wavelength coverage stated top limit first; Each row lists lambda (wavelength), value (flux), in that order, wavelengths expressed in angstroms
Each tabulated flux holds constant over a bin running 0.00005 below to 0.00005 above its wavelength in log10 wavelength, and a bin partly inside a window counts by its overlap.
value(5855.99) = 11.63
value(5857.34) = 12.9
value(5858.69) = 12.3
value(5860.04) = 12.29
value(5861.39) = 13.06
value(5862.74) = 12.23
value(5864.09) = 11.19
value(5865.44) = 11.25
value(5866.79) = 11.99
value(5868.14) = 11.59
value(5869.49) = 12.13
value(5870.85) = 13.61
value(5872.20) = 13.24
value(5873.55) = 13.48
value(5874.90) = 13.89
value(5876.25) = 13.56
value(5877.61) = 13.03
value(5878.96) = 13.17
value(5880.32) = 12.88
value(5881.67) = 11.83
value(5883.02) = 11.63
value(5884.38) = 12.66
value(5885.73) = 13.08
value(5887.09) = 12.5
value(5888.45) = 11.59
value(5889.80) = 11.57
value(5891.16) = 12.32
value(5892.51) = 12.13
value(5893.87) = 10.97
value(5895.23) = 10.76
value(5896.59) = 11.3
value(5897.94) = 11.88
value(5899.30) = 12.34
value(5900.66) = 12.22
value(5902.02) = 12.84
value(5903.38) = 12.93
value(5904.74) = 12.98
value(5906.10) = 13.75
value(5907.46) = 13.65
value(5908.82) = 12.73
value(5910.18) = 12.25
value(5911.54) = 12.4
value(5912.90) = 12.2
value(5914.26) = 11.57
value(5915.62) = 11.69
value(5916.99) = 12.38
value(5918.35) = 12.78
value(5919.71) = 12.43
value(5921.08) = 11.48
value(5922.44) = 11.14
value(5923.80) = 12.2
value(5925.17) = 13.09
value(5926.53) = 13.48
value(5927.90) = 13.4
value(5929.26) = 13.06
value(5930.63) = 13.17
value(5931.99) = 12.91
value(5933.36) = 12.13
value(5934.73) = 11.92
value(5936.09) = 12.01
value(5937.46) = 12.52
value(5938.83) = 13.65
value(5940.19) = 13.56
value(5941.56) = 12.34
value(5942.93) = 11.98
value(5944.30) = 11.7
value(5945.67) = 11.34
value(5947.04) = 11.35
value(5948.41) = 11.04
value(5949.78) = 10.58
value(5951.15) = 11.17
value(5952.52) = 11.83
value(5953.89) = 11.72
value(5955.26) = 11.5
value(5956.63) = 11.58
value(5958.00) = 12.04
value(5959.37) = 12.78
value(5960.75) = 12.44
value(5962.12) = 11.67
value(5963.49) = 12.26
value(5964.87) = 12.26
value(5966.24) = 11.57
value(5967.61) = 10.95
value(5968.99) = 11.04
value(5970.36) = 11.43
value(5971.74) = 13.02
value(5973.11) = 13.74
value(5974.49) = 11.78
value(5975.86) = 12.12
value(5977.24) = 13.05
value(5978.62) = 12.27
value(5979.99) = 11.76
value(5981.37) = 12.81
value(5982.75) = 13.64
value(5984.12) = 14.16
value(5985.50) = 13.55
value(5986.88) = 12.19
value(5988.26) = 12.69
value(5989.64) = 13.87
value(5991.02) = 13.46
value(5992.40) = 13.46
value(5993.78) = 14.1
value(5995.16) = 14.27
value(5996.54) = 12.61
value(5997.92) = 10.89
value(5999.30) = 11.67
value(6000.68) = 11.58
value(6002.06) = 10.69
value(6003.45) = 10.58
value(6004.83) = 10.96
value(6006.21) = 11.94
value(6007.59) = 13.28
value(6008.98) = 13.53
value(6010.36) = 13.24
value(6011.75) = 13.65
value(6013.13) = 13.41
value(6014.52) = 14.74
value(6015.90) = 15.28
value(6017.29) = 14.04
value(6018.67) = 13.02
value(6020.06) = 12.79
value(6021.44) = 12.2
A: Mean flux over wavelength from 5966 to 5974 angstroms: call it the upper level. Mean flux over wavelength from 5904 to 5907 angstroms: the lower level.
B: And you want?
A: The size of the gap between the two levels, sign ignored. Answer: 1.4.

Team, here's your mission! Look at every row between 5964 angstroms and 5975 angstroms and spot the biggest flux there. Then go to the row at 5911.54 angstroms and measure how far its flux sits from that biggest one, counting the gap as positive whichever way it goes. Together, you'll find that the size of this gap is 1.3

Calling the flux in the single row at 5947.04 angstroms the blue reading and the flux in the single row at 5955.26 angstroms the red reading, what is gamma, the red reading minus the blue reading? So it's 0.15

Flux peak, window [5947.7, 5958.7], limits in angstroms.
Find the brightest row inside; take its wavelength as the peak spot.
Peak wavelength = 5958.00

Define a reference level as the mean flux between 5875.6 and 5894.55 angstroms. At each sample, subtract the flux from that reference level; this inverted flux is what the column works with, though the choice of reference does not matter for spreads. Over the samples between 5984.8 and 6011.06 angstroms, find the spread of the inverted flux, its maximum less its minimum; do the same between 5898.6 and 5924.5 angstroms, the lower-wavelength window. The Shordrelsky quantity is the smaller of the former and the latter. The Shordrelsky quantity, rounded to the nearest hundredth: 2.61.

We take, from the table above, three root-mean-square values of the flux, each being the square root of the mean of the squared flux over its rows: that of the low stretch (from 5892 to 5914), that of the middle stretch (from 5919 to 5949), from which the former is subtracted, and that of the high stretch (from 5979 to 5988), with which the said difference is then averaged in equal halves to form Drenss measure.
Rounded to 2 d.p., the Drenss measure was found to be 6.54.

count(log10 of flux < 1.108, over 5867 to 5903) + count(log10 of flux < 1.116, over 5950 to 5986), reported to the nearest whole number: 38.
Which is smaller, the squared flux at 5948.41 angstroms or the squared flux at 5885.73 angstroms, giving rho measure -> 122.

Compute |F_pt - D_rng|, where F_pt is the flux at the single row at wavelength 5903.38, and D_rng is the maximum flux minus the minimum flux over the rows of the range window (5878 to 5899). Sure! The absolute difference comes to 10.5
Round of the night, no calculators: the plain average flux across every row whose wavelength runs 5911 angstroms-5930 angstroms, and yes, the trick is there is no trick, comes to 12.4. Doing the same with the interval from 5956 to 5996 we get 12.6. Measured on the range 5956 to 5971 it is 11.8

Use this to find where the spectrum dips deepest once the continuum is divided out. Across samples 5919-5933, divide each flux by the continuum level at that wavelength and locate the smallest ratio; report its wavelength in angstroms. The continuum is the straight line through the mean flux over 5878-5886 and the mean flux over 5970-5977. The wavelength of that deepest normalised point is 5922.44 angstroms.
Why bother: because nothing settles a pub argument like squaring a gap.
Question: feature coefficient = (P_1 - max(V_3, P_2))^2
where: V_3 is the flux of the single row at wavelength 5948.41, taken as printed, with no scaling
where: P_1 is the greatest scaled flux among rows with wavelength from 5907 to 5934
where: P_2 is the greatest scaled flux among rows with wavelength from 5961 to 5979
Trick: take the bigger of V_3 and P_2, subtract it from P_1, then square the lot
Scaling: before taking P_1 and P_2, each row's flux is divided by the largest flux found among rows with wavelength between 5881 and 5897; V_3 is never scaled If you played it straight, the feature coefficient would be 100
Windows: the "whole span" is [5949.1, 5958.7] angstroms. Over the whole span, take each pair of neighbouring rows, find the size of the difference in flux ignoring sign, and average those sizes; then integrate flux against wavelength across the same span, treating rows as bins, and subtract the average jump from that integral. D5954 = 110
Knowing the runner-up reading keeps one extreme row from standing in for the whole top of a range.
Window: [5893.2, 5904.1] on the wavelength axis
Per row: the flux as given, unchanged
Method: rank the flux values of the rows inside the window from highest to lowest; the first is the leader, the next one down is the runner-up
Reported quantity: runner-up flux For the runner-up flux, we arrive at 12.84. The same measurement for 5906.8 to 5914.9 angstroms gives 12.73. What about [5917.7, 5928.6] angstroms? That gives 13.4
